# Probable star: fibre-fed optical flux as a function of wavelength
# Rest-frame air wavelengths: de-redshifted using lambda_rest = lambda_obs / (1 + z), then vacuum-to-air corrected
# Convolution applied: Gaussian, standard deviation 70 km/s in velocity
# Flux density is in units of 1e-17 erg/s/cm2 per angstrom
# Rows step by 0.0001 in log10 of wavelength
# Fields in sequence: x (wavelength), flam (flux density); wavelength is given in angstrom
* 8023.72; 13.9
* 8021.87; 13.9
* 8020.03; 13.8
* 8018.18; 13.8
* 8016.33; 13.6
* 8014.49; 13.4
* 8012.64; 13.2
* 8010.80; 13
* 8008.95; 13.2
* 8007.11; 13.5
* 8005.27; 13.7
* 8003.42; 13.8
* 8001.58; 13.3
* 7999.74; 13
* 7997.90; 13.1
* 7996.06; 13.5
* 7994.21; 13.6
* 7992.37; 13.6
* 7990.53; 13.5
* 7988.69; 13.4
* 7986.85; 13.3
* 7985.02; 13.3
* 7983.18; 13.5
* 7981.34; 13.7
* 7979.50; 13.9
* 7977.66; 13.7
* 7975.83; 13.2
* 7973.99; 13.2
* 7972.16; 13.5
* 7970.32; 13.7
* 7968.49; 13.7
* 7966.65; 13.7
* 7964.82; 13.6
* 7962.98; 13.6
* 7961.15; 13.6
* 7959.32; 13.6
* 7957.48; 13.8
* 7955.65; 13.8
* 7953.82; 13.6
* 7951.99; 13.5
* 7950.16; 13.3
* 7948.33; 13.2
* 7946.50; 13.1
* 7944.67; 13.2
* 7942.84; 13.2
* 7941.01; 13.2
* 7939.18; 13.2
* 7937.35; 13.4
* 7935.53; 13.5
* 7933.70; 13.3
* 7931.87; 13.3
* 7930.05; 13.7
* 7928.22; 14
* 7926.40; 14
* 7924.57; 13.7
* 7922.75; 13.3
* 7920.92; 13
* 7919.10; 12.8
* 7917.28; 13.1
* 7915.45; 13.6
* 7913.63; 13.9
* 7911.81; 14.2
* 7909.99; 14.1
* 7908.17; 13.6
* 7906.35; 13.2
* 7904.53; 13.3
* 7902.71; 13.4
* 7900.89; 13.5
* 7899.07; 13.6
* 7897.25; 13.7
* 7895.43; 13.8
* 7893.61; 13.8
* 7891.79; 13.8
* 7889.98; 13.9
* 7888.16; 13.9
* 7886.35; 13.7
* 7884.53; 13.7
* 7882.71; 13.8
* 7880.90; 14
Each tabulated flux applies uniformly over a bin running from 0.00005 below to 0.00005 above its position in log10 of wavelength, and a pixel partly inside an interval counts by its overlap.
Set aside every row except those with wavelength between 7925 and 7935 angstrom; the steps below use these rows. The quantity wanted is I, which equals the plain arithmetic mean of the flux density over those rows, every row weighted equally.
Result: 13.7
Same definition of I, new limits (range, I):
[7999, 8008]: 13.5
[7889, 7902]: 13.7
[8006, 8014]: 13.2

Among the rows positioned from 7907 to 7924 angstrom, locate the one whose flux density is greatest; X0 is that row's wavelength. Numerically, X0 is 7911.81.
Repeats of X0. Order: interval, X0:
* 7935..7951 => 7935.53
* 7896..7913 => 7911.81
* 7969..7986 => 7979.50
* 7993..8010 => 8003.42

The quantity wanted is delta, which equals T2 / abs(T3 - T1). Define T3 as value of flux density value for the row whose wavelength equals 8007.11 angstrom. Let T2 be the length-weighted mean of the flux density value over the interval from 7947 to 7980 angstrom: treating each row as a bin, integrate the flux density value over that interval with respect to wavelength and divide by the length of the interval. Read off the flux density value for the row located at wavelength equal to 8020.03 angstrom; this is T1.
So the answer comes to 45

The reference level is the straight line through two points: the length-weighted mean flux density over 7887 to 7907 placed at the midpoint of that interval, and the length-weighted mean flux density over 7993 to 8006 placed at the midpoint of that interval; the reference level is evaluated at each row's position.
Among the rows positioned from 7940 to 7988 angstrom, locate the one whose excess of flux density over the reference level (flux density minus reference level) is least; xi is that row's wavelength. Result 7946.50 angstrom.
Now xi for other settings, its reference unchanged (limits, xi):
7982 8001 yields 7999.74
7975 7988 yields 7975.83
